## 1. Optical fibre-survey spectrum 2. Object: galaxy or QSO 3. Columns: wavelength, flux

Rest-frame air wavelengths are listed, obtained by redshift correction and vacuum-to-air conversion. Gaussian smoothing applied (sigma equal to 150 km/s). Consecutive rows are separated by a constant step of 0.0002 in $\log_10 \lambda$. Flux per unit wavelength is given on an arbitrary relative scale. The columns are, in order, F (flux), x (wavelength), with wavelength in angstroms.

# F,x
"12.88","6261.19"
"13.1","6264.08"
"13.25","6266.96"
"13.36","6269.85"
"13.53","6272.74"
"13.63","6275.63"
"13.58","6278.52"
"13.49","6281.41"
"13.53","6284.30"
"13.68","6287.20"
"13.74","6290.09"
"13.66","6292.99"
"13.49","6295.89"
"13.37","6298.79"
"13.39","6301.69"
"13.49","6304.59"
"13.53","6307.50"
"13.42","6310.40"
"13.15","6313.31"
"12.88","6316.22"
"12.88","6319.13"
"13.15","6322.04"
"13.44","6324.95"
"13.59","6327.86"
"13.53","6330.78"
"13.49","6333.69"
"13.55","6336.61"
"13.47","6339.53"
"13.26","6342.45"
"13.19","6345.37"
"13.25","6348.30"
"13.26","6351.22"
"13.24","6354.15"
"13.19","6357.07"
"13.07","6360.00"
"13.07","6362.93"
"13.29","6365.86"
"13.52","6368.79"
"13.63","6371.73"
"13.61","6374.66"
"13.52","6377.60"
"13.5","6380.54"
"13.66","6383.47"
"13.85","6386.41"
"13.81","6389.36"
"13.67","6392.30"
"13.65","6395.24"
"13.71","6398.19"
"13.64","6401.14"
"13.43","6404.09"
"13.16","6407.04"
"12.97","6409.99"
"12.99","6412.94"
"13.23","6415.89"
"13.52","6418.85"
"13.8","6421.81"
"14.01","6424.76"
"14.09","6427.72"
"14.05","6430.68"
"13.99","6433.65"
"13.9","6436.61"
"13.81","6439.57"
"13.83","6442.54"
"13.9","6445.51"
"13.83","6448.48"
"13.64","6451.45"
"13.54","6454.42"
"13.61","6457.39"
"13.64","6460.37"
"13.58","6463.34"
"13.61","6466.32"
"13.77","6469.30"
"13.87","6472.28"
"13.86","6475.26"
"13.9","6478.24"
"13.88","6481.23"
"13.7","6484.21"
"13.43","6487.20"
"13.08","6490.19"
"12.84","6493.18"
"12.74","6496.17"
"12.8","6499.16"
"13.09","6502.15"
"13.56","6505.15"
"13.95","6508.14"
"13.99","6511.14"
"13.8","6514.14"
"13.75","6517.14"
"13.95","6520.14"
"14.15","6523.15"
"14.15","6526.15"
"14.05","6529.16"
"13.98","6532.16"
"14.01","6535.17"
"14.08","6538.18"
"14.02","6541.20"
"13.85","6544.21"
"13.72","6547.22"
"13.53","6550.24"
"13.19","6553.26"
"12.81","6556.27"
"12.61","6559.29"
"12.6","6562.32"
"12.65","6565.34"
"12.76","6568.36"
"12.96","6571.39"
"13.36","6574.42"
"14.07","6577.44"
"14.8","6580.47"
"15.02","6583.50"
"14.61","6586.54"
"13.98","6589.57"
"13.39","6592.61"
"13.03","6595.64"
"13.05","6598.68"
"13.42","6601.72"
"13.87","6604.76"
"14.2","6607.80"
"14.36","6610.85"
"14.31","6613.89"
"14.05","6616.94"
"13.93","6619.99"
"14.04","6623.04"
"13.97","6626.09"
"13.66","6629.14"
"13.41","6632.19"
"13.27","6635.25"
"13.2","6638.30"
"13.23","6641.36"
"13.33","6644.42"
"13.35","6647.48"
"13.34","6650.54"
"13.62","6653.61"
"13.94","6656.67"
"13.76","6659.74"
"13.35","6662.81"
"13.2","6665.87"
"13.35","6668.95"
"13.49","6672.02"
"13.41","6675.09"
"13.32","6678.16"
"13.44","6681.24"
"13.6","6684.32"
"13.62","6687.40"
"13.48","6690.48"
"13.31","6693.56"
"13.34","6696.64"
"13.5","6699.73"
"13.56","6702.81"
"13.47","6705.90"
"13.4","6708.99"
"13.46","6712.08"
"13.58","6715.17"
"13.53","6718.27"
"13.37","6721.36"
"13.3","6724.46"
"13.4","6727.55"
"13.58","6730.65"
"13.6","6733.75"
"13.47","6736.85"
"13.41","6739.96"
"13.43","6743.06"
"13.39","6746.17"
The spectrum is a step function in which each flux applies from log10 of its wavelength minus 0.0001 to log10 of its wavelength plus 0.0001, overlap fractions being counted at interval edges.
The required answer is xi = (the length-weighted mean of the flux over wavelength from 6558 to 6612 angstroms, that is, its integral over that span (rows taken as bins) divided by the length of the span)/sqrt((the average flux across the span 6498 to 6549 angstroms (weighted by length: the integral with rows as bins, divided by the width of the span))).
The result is 3.66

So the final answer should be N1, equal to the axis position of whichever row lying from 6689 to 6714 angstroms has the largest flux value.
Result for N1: 6702.81 angstroms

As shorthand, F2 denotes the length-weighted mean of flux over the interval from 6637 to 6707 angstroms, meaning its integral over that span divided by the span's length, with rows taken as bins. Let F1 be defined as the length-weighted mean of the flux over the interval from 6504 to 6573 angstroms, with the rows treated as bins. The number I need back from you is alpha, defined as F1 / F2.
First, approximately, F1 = 13.6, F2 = 13.4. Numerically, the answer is 1.01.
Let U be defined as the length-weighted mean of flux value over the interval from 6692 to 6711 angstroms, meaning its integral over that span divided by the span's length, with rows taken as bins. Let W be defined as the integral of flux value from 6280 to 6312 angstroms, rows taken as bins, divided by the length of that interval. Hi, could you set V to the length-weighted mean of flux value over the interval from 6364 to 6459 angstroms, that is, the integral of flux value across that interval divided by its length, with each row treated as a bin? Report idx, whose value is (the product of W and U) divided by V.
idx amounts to 13.3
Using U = 13.4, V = 13.6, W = 13.52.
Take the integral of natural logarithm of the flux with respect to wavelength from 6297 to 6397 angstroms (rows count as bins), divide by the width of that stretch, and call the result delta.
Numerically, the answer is 2.60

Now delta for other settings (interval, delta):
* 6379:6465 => 2.61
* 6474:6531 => 2.61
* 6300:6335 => 2.59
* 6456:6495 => 2.61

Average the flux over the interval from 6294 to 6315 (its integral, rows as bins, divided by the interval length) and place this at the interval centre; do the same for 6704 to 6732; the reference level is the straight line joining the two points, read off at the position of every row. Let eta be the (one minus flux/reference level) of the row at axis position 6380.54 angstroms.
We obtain -0.007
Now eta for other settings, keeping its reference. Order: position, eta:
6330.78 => -0.009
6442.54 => -0.031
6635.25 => 0.013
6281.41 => -0.007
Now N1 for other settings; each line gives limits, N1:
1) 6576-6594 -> 6583.50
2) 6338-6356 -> 6339.53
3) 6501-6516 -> 6511.14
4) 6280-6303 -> 6290.09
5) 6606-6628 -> 6610.85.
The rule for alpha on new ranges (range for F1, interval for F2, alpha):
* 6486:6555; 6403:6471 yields 1.00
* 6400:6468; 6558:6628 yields 1.00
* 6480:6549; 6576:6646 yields 0.99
